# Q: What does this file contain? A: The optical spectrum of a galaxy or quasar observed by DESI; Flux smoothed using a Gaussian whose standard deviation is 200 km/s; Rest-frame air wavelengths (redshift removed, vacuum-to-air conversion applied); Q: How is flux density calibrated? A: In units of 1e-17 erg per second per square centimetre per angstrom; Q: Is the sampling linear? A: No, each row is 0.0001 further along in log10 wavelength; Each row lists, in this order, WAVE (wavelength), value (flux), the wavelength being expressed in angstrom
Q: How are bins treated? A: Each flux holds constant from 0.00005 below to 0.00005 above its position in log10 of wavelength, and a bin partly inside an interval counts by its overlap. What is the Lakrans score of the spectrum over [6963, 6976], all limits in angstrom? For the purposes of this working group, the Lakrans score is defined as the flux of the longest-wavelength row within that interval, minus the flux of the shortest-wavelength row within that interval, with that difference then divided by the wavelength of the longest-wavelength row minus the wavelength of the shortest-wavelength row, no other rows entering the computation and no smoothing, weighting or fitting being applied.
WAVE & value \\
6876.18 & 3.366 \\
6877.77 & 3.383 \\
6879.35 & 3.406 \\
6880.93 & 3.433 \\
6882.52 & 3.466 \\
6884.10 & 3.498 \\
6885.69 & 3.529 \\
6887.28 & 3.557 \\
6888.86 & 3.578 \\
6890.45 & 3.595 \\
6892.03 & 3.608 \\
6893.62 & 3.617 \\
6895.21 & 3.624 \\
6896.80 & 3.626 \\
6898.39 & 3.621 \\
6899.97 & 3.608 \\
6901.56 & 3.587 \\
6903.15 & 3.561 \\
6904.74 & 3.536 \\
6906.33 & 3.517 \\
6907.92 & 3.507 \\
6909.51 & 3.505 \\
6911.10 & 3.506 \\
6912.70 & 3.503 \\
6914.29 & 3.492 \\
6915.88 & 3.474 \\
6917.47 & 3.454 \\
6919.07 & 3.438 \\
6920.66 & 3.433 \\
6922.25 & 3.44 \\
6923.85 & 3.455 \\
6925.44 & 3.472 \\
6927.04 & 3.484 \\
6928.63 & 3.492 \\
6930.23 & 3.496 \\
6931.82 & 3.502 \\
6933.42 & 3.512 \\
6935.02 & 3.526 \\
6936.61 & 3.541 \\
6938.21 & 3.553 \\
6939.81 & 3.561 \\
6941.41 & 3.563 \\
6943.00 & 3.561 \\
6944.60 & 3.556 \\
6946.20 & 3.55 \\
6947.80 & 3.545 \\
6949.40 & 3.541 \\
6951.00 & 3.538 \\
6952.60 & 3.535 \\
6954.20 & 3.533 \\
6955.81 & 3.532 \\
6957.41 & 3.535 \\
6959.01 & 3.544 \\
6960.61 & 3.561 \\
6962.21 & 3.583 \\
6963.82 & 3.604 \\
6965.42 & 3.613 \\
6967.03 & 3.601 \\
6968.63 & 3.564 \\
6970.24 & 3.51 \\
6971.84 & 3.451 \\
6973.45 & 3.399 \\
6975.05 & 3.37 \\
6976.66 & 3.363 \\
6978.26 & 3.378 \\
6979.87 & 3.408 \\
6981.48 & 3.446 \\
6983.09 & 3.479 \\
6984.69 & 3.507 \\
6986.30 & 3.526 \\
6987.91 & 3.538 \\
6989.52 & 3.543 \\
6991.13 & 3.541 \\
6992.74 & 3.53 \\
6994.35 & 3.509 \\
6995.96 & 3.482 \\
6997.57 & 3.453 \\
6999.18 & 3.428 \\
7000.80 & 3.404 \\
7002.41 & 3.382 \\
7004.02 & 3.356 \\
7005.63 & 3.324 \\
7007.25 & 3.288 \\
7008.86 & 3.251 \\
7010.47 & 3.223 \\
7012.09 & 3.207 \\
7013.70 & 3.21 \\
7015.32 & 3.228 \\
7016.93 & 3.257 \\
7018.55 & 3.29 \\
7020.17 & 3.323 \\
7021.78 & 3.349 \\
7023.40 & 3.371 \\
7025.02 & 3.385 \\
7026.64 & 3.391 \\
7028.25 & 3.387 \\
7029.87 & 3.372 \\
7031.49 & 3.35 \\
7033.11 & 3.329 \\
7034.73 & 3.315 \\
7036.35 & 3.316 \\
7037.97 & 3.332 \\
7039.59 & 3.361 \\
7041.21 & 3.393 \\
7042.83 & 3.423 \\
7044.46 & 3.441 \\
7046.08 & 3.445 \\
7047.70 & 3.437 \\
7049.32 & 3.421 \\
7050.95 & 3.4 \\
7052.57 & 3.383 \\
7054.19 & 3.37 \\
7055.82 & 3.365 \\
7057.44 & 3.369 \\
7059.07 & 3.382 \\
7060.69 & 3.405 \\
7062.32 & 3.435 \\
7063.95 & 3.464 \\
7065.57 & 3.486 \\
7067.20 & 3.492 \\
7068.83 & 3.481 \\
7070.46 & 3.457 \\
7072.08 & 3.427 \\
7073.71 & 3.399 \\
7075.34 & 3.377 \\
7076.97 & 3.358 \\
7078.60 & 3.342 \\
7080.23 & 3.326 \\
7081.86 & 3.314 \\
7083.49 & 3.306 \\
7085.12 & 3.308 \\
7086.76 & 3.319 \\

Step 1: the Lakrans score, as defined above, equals -0.021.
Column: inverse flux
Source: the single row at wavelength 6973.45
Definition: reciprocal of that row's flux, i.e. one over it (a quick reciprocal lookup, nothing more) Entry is 0.294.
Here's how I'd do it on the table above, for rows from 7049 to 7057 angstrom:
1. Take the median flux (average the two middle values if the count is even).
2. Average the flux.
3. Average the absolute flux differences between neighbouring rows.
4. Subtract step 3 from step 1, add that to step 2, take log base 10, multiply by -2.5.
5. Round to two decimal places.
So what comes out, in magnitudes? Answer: -2.07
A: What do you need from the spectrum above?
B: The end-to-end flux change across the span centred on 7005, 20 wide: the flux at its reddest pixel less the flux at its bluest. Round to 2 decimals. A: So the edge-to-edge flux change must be -0.27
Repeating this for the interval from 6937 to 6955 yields -0.02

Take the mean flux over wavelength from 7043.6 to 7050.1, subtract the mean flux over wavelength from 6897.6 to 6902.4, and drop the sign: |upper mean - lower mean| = 0.17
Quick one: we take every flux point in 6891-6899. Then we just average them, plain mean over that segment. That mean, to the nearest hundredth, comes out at 3.62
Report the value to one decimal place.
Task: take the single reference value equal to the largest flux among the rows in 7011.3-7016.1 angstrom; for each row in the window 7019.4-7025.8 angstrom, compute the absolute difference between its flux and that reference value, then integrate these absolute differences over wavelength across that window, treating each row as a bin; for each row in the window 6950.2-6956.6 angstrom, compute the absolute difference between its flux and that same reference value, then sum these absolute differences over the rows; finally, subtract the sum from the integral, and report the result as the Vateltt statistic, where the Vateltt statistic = -0.4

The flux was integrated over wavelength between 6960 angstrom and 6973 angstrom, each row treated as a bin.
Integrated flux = 46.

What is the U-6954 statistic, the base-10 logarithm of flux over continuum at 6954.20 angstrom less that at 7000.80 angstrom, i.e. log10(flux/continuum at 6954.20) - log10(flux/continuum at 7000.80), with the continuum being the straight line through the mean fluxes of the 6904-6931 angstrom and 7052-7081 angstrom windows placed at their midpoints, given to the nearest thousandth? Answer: 0.013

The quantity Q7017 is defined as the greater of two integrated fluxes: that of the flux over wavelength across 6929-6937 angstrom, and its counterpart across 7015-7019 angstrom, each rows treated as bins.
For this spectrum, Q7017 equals 28.1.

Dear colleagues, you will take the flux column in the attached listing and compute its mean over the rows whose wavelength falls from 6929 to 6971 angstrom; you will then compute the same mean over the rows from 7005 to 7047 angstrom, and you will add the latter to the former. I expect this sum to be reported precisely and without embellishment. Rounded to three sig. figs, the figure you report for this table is 6.88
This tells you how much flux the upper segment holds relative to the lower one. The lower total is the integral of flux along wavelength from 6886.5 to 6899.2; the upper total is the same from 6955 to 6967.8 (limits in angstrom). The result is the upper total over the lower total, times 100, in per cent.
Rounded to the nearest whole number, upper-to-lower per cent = 100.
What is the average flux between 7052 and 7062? 3.38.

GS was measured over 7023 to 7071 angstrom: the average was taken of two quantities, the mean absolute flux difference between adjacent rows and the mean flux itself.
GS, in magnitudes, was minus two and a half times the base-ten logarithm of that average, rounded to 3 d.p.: -0.581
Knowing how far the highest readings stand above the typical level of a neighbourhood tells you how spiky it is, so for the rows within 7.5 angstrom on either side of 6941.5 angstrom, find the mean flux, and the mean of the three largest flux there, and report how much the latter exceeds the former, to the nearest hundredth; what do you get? 0.01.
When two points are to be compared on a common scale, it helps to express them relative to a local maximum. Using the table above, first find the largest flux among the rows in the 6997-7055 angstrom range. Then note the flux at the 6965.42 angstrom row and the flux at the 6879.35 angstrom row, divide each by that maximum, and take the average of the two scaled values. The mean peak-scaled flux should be 1.02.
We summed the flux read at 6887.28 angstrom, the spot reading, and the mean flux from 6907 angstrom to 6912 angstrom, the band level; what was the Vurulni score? 7.06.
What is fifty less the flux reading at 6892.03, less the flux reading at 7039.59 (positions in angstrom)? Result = 43.0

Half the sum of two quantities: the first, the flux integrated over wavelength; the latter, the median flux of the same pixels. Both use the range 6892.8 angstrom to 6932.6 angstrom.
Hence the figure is 72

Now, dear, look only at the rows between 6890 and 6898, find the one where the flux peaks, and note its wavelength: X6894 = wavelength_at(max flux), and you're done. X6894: 6896.80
